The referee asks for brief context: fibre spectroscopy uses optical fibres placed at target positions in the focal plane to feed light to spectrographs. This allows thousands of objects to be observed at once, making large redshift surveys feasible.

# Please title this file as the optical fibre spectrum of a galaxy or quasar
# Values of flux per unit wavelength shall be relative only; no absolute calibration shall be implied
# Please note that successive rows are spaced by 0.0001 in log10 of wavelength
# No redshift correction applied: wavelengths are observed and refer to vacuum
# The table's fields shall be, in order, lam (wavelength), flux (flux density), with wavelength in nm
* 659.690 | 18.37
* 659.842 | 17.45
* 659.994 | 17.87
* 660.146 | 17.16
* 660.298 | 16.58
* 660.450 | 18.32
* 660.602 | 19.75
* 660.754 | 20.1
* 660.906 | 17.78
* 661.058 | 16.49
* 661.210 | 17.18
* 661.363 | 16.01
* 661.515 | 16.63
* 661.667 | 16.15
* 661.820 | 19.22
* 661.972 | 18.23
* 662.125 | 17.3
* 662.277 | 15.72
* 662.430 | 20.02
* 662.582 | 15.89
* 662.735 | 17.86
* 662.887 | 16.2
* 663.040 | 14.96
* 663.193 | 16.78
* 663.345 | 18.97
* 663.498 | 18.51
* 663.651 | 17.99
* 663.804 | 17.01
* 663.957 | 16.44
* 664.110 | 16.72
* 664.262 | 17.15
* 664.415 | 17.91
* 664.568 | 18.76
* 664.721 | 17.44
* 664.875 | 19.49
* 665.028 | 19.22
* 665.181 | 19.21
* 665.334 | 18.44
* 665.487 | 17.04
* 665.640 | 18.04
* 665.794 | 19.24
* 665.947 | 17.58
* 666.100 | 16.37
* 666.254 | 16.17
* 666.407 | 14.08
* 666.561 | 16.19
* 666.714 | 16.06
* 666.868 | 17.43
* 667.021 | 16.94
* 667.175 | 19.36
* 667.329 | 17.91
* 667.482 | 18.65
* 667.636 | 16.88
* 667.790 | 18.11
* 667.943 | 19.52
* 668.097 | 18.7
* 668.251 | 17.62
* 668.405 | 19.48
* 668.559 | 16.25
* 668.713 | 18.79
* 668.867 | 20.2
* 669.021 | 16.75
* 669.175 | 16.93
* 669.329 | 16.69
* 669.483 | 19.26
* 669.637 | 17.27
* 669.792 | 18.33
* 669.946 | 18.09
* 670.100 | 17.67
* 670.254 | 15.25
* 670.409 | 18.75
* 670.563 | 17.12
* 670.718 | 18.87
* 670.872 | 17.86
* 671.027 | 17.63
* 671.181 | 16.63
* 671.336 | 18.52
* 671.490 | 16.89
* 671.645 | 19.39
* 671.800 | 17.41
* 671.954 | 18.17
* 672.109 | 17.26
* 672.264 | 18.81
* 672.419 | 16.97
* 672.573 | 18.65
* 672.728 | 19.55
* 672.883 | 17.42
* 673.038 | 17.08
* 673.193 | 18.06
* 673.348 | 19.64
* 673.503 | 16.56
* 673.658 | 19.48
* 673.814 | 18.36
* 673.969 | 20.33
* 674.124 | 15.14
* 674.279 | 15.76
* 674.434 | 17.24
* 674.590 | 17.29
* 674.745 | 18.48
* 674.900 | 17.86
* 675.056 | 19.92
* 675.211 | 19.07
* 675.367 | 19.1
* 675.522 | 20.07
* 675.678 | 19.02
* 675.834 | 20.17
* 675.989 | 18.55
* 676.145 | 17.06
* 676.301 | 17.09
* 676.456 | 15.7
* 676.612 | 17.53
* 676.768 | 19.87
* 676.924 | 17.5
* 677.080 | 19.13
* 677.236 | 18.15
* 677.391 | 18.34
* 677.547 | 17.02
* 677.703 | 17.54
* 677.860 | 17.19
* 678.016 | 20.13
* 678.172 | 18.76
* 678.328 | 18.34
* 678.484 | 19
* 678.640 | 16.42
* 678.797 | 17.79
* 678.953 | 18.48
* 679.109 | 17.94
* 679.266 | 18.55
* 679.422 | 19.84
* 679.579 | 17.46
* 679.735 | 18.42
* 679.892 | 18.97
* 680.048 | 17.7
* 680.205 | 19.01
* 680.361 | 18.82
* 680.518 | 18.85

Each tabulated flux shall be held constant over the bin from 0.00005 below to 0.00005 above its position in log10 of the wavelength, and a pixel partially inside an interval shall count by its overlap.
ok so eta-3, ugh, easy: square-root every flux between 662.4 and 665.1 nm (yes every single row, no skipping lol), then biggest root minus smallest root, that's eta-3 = 0.61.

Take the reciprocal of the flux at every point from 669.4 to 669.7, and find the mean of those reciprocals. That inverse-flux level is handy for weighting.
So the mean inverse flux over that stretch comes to 0.0549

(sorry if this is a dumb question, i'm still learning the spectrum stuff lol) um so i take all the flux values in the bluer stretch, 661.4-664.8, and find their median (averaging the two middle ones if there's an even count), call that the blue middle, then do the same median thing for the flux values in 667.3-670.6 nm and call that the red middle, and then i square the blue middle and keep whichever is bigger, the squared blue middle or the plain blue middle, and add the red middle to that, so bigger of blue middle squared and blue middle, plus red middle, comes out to 314.7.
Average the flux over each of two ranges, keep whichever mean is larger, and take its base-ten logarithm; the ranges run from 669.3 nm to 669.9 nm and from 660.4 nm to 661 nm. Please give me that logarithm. 1.28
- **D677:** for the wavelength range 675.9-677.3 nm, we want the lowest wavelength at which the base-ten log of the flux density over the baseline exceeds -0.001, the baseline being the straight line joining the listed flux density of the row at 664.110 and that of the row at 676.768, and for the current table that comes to 676.768 nm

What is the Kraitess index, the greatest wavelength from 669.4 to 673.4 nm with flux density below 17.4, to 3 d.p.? 673.038 nm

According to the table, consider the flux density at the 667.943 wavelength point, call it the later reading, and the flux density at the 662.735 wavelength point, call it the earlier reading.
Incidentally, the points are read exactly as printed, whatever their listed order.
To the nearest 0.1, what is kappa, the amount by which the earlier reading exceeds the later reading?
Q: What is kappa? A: -1.7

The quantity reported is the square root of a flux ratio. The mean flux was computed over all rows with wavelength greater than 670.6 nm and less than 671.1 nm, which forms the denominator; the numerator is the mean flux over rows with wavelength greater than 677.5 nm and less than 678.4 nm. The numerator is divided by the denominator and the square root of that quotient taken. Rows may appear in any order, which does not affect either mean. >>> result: 1.00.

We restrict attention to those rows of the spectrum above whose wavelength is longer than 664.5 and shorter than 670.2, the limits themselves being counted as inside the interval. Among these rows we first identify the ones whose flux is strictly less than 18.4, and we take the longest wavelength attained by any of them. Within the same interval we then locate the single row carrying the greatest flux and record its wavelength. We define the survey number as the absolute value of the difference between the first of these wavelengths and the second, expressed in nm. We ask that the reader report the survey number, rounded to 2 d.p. 1.23 nm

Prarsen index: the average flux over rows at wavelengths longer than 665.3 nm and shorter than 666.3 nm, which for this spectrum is 17.6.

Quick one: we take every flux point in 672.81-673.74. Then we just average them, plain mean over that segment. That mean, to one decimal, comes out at 18.0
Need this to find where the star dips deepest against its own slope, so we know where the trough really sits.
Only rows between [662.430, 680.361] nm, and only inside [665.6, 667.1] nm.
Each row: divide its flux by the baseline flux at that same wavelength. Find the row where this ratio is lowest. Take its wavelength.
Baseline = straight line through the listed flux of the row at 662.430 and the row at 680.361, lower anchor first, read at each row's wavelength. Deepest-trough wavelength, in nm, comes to 666.407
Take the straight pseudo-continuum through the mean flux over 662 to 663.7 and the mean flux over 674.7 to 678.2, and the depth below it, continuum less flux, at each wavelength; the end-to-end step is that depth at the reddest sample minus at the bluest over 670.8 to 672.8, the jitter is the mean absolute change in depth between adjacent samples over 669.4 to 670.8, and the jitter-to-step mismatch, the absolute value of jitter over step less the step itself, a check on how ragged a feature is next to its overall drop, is 0.48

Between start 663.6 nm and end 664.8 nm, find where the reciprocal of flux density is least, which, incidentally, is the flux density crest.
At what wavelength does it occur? 664.568 nm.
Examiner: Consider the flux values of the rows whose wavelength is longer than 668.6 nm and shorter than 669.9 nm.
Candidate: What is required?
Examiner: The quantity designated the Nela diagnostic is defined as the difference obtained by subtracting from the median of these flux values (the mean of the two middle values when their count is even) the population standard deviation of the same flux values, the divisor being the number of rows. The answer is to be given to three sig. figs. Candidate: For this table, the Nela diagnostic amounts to 16.6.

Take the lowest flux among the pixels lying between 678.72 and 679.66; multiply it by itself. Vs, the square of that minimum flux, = 305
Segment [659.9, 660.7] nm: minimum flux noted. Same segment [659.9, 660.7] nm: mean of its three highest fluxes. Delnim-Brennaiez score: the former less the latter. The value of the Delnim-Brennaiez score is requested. -2.07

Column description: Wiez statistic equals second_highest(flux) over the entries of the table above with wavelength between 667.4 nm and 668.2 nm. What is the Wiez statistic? 18.7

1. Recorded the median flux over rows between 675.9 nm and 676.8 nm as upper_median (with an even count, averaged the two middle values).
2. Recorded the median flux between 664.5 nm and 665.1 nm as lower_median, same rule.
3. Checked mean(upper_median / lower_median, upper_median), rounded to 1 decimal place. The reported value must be 9.1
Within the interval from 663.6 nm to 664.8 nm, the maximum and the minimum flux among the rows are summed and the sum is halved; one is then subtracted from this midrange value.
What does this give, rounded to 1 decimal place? 16.6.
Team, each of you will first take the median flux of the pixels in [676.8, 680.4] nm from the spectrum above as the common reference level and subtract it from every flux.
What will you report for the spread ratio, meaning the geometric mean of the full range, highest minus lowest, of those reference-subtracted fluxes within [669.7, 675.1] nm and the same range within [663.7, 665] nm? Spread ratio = 4.0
